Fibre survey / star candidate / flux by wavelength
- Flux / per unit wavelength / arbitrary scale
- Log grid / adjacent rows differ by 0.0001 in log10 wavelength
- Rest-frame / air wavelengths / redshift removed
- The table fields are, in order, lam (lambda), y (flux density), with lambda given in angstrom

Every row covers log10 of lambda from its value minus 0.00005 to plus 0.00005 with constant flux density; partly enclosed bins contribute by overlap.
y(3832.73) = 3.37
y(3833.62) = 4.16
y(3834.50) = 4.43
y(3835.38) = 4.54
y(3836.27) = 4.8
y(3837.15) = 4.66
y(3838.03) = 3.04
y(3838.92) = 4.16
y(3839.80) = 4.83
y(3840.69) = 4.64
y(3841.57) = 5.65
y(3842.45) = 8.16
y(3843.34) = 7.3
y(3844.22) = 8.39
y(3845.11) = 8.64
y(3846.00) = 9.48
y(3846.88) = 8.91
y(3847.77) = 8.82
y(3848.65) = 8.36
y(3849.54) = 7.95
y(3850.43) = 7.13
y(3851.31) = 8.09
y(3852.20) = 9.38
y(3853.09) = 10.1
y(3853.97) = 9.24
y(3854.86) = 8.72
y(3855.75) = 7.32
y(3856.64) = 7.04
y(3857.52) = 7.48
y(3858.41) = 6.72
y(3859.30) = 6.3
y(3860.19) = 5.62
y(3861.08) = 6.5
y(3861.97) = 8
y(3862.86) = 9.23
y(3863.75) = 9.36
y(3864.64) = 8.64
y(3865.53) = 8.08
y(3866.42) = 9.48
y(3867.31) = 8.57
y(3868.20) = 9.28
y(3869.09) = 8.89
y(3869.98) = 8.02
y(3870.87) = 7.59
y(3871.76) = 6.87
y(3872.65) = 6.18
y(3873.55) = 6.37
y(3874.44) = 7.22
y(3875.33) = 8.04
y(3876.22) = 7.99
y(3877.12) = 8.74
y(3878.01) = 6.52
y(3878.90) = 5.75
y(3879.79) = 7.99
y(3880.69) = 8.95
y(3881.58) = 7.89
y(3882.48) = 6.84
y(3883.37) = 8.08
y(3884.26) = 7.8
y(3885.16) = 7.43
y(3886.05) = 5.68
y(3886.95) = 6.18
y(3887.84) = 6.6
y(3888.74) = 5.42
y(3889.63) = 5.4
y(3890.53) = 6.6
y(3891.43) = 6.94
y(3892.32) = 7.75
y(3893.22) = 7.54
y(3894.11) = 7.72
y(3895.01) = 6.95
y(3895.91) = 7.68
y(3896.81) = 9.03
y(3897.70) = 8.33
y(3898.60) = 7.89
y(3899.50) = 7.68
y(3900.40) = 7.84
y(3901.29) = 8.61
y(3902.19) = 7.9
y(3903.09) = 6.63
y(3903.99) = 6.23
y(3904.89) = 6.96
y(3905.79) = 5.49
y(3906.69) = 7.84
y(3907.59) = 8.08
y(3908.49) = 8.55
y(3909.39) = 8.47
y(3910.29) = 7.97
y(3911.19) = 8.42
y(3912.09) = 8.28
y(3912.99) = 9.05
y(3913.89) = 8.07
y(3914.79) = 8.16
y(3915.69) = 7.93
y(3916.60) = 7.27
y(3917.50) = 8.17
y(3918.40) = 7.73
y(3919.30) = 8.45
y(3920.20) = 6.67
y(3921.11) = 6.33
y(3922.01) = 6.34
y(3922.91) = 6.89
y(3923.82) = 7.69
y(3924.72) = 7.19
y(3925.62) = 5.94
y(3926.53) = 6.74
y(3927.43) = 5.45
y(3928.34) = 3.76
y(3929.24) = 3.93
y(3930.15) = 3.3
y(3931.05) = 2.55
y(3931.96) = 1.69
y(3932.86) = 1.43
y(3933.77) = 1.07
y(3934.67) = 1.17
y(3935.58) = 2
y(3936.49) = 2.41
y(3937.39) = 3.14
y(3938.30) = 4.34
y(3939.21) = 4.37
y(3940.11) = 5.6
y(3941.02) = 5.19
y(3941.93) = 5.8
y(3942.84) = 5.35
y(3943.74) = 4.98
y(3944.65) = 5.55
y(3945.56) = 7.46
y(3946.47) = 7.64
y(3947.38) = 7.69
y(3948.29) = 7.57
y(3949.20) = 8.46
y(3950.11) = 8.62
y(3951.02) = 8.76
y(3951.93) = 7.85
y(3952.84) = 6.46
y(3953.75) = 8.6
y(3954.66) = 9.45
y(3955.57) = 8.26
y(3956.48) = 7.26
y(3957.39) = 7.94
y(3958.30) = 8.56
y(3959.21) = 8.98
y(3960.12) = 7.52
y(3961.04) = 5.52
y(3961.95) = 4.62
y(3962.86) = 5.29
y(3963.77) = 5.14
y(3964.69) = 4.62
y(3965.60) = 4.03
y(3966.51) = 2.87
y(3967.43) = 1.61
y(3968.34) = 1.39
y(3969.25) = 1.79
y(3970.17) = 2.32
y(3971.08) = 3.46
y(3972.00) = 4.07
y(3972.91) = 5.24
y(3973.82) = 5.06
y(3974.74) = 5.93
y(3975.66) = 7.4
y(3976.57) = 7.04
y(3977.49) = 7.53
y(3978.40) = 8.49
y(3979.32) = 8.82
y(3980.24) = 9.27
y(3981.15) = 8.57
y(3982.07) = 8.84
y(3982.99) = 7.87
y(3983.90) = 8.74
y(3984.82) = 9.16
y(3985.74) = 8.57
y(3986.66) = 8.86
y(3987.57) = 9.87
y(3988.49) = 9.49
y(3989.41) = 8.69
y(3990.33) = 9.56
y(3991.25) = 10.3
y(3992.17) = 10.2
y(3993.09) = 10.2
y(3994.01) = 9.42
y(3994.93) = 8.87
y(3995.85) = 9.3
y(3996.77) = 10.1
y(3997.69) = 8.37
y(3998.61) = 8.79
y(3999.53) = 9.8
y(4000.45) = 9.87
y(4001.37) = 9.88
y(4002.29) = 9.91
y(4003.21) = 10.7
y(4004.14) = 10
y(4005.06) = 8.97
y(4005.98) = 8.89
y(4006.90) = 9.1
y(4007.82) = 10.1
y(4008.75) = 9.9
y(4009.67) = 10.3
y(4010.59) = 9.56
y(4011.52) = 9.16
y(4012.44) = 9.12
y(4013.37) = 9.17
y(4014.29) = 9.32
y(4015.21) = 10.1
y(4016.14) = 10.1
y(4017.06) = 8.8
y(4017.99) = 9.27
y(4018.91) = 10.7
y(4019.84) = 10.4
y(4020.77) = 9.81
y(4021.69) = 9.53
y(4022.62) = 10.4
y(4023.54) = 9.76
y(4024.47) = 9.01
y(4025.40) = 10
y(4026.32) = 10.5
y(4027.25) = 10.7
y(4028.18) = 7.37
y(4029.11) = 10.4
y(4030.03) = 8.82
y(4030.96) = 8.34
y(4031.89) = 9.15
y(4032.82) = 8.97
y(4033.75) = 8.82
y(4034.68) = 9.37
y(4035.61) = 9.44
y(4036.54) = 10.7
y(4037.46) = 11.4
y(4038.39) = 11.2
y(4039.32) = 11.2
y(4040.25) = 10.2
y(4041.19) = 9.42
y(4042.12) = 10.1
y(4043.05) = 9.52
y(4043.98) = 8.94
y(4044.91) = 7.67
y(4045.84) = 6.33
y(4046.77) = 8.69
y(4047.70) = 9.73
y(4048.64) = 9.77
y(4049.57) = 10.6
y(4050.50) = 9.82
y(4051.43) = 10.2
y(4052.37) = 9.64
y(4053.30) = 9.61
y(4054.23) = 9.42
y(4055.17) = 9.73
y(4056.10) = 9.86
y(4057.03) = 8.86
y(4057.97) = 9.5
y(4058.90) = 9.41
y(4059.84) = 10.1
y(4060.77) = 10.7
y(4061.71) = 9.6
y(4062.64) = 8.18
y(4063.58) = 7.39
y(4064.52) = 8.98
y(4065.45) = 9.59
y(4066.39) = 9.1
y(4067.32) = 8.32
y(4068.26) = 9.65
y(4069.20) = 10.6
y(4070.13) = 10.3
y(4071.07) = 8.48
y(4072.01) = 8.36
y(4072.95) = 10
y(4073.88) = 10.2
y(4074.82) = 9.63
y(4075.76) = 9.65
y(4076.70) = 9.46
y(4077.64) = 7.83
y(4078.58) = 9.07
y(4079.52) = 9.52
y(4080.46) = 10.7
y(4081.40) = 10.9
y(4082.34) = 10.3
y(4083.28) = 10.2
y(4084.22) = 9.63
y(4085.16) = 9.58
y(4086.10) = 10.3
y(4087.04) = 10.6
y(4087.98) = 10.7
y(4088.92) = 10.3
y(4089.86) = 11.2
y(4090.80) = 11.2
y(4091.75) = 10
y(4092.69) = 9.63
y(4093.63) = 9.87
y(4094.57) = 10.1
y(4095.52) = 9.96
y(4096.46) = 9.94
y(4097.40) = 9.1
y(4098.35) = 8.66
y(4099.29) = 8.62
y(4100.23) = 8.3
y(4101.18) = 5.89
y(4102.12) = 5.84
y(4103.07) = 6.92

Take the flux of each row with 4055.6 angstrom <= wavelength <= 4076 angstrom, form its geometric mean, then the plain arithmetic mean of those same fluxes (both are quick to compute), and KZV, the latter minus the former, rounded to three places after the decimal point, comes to 0.038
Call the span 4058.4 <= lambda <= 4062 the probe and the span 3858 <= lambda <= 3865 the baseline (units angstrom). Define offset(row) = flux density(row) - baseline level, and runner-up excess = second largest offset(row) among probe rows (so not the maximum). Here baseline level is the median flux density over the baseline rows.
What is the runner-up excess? 2.7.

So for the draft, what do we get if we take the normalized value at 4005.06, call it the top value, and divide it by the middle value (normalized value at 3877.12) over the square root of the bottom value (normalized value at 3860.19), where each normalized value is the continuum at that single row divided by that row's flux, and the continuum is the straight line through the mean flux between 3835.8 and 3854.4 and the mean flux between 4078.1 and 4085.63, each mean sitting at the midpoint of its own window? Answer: 1.34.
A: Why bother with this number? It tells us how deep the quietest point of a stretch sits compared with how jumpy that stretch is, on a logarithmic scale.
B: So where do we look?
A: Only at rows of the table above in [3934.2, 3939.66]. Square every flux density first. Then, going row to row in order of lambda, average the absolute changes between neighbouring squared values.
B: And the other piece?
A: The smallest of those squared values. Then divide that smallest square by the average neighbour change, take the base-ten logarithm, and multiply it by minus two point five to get 1.0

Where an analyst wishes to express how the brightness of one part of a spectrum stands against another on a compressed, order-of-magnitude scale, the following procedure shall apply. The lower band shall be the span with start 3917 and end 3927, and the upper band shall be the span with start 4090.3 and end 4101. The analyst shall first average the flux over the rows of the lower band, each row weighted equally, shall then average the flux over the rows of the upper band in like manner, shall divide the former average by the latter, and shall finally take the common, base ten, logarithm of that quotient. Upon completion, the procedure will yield -0.13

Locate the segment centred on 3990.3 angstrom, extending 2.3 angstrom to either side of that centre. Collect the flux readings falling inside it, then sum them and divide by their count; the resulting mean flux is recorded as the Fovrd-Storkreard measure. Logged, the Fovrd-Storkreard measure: 9.6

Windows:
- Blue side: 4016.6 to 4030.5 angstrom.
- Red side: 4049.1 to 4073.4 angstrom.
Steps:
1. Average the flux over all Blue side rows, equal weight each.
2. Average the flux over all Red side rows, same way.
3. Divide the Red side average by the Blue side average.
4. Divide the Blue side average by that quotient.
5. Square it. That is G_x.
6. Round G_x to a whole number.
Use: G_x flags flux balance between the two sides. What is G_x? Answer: 99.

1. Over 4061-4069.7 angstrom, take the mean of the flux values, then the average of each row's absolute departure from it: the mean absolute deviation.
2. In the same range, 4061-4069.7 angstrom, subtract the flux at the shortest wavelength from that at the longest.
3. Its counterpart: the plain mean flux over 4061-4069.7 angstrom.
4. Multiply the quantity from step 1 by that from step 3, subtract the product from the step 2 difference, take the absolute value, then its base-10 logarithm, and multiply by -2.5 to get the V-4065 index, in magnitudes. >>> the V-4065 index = -1.9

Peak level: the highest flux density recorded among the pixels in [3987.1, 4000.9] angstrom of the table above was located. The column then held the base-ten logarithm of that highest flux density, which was 1.01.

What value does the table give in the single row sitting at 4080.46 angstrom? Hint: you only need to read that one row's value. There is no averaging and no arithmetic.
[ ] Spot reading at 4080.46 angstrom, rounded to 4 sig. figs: 10.70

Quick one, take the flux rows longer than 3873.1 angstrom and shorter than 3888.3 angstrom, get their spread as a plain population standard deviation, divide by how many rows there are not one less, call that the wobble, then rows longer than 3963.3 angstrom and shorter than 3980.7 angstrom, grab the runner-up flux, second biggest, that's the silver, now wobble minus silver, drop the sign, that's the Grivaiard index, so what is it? 7.9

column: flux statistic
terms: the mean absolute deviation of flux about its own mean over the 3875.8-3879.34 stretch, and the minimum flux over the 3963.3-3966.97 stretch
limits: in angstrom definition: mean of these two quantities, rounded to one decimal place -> 2.0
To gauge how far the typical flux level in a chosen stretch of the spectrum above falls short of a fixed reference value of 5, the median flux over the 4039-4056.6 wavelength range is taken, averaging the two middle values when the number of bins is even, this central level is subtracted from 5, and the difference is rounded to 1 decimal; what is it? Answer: -4.7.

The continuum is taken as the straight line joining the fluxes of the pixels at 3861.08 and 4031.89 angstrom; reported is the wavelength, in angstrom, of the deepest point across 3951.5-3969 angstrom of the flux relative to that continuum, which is 3968.34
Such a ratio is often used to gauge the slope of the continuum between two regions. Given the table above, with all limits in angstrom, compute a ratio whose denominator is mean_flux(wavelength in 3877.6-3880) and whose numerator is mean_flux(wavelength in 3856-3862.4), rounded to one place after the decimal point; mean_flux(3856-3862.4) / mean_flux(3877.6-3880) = 1.0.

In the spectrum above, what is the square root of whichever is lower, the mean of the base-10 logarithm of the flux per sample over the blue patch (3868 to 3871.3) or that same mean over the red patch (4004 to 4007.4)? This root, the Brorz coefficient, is 0.96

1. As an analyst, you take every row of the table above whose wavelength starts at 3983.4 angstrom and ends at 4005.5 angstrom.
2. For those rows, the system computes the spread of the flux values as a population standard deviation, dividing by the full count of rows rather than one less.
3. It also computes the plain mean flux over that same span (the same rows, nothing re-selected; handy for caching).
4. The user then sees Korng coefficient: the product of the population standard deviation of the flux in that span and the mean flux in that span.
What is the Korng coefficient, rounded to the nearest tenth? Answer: 6.0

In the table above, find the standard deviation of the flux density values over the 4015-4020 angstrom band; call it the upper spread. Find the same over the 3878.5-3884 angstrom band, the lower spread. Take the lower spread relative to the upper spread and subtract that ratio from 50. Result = 48.44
